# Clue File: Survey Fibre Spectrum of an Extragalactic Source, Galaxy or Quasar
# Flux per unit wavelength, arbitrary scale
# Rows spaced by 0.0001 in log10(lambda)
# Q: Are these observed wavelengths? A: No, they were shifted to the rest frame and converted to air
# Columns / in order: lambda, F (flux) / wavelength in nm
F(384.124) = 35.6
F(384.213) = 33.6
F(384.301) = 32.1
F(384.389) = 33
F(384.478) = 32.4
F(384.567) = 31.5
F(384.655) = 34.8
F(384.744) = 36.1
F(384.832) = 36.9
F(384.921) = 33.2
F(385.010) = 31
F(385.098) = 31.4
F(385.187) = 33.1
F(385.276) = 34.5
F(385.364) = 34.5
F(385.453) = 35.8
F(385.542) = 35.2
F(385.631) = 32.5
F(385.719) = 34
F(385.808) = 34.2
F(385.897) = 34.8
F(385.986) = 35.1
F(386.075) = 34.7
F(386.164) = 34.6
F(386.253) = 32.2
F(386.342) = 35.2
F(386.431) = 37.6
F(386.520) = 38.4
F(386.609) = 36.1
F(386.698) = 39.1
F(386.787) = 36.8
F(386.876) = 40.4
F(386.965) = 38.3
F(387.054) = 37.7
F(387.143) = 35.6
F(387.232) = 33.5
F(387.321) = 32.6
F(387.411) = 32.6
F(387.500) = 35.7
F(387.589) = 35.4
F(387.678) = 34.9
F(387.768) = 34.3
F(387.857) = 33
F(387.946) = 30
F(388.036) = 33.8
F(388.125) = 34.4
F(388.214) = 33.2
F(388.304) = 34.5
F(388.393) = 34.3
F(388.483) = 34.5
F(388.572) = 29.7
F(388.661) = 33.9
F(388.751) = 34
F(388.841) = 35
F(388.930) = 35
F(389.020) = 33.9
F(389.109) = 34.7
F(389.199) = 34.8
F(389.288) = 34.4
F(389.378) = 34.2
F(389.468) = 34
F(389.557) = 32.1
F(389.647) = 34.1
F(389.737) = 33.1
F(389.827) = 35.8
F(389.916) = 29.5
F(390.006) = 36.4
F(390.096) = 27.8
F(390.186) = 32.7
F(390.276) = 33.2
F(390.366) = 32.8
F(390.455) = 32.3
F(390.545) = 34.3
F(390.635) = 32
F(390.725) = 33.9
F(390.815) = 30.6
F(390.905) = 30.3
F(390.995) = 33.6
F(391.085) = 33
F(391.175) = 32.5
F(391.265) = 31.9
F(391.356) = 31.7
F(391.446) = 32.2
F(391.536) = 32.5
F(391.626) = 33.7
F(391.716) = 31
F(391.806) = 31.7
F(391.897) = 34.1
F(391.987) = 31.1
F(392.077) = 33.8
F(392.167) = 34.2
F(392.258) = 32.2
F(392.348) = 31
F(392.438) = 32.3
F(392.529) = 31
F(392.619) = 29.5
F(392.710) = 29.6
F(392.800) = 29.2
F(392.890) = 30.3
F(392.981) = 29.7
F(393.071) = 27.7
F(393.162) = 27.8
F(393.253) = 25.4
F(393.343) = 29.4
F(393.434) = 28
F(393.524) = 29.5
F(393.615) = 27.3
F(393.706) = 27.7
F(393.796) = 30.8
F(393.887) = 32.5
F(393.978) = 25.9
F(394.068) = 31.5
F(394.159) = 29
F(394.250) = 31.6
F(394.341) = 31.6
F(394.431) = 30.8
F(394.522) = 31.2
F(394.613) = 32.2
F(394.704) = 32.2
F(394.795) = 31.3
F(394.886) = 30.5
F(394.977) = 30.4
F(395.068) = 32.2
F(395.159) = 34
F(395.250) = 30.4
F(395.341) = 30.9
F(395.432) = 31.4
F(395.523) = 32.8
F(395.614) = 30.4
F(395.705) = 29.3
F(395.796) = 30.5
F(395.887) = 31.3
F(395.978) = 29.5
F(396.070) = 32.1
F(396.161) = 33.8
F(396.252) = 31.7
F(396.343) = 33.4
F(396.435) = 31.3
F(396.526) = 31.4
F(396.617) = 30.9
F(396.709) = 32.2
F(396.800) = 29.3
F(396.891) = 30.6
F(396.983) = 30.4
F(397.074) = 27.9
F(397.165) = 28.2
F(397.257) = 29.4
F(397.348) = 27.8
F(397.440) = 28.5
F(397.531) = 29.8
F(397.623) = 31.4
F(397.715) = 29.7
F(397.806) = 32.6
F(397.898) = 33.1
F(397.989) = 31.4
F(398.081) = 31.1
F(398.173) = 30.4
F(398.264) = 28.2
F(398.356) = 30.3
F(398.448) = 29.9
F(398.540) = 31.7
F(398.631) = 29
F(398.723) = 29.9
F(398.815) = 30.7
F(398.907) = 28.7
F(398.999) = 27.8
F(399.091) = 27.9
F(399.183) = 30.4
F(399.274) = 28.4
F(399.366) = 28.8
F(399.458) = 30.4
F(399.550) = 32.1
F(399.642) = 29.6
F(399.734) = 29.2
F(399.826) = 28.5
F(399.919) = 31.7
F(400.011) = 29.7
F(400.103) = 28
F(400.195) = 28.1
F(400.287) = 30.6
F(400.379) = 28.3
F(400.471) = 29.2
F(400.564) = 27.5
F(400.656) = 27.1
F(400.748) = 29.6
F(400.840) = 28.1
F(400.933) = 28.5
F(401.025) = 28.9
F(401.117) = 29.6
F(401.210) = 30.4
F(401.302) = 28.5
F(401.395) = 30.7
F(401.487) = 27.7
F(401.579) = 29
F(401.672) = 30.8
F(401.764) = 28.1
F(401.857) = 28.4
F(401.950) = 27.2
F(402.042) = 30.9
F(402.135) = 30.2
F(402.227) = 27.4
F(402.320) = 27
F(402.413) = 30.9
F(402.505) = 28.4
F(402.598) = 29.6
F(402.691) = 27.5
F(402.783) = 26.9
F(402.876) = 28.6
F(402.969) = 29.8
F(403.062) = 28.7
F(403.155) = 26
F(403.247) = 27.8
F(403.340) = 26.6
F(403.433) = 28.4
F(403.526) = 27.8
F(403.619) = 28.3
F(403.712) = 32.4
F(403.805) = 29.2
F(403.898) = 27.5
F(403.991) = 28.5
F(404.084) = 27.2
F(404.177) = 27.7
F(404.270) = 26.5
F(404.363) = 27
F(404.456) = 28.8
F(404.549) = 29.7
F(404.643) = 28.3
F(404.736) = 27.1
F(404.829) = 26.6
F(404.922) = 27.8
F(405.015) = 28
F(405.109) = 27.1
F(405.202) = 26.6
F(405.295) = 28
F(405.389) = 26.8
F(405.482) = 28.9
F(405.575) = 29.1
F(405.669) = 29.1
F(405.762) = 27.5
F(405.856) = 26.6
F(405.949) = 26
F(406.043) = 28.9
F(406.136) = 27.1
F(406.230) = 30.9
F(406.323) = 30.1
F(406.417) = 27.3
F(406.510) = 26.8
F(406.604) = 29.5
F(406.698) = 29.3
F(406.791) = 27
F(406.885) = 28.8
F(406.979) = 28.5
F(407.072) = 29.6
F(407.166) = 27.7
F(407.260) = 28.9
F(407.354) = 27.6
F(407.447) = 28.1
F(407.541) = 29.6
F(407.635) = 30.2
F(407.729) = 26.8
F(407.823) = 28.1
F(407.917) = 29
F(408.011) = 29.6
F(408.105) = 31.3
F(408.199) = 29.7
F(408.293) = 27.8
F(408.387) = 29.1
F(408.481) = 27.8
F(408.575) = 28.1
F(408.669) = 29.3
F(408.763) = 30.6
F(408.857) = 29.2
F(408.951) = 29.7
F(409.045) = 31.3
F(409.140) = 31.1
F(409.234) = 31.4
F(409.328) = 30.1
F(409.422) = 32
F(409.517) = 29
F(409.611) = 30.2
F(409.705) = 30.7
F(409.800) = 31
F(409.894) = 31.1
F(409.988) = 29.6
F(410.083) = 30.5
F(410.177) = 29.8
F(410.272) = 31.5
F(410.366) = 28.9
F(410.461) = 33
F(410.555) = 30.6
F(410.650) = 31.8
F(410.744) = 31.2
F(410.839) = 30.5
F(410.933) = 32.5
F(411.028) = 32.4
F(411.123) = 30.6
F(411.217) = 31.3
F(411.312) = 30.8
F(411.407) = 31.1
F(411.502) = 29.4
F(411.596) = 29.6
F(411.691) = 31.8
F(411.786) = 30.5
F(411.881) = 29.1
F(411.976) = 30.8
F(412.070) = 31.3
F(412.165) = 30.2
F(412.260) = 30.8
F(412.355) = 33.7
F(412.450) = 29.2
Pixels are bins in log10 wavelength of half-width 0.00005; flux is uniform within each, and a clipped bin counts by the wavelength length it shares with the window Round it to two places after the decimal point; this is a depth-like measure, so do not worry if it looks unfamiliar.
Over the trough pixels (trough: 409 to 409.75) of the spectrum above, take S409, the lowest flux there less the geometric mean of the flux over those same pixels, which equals -1.71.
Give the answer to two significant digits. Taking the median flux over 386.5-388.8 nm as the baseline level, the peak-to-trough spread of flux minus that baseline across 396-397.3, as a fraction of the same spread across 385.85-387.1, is 0.72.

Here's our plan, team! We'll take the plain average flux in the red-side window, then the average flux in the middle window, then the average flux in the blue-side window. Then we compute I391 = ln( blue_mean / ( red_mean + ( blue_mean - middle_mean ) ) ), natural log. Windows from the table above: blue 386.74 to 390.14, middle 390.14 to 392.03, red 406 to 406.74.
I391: 0.11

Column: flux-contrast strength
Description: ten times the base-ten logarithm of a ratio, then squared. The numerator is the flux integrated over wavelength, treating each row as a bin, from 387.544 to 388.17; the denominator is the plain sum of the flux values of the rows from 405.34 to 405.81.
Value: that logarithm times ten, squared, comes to 68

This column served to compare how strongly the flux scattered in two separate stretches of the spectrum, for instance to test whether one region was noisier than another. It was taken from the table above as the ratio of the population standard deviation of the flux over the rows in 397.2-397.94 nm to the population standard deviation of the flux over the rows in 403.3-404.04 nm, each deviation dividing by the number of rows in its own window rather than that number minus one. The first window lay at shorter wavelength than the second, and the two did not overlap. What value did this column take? 1.10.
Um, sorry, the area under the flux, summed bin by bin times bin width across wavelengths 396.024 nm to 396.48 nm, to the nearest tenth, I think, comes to 14.8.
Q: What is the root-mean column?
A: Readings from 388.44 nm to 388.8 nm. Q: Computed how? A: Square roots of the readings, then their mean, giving 5.74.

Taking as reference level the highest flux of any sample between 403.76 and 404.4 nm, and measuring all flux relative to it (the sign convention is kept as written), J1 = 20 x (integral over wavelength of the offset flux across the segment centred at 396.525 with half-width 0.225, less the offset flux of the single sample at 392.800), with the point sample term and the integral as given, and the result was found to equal 24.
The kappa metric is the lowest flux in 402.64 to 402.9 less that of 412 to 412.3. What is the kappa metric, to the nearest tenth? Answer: -3.3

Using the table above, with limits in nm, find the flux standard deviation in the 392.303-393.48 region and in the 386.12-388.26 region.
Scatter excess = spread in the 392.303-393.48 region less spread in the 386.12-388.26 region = -0.7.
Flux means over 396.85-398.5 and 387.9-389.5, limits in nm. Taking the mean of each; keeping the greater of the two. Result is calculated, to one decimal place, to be 33.8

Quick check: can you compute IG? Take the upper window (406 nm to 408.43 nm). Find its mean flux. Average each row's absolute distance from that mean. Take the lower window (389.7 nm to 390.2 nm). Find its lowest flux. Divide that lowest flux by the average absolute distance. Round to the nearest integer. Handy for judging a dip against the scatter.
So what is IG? 27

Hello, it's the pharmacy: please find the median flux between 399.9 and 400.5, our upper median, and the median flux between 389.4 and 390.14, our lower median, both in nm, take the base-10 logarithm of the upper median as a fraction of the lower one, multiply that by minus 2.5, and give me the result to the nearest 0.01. 0.15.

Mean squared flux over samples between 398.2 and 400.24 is 872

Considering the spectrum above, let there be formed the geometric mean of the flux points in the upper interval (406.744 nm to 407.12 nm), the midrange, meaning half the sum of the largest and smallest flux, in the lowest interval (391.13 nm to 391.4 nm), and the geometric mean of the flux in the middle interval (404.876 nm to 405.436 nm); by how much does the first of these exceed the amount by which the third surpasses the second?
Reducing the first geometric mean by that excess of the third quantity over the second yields 33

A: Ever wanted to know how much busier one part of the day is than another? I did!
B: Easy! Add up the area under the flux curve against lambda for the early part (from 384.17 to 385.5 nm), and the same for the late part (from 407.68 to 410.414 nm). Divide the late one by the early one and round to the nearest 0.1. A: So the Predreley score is 1.8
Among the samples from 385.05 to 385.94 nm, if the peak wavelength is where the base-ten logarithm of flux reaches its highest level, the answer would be 385.453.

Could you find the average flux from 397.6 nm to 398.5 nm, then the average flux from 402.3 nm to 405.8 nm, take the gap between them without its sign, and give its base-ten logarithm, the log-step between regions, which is 0.4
